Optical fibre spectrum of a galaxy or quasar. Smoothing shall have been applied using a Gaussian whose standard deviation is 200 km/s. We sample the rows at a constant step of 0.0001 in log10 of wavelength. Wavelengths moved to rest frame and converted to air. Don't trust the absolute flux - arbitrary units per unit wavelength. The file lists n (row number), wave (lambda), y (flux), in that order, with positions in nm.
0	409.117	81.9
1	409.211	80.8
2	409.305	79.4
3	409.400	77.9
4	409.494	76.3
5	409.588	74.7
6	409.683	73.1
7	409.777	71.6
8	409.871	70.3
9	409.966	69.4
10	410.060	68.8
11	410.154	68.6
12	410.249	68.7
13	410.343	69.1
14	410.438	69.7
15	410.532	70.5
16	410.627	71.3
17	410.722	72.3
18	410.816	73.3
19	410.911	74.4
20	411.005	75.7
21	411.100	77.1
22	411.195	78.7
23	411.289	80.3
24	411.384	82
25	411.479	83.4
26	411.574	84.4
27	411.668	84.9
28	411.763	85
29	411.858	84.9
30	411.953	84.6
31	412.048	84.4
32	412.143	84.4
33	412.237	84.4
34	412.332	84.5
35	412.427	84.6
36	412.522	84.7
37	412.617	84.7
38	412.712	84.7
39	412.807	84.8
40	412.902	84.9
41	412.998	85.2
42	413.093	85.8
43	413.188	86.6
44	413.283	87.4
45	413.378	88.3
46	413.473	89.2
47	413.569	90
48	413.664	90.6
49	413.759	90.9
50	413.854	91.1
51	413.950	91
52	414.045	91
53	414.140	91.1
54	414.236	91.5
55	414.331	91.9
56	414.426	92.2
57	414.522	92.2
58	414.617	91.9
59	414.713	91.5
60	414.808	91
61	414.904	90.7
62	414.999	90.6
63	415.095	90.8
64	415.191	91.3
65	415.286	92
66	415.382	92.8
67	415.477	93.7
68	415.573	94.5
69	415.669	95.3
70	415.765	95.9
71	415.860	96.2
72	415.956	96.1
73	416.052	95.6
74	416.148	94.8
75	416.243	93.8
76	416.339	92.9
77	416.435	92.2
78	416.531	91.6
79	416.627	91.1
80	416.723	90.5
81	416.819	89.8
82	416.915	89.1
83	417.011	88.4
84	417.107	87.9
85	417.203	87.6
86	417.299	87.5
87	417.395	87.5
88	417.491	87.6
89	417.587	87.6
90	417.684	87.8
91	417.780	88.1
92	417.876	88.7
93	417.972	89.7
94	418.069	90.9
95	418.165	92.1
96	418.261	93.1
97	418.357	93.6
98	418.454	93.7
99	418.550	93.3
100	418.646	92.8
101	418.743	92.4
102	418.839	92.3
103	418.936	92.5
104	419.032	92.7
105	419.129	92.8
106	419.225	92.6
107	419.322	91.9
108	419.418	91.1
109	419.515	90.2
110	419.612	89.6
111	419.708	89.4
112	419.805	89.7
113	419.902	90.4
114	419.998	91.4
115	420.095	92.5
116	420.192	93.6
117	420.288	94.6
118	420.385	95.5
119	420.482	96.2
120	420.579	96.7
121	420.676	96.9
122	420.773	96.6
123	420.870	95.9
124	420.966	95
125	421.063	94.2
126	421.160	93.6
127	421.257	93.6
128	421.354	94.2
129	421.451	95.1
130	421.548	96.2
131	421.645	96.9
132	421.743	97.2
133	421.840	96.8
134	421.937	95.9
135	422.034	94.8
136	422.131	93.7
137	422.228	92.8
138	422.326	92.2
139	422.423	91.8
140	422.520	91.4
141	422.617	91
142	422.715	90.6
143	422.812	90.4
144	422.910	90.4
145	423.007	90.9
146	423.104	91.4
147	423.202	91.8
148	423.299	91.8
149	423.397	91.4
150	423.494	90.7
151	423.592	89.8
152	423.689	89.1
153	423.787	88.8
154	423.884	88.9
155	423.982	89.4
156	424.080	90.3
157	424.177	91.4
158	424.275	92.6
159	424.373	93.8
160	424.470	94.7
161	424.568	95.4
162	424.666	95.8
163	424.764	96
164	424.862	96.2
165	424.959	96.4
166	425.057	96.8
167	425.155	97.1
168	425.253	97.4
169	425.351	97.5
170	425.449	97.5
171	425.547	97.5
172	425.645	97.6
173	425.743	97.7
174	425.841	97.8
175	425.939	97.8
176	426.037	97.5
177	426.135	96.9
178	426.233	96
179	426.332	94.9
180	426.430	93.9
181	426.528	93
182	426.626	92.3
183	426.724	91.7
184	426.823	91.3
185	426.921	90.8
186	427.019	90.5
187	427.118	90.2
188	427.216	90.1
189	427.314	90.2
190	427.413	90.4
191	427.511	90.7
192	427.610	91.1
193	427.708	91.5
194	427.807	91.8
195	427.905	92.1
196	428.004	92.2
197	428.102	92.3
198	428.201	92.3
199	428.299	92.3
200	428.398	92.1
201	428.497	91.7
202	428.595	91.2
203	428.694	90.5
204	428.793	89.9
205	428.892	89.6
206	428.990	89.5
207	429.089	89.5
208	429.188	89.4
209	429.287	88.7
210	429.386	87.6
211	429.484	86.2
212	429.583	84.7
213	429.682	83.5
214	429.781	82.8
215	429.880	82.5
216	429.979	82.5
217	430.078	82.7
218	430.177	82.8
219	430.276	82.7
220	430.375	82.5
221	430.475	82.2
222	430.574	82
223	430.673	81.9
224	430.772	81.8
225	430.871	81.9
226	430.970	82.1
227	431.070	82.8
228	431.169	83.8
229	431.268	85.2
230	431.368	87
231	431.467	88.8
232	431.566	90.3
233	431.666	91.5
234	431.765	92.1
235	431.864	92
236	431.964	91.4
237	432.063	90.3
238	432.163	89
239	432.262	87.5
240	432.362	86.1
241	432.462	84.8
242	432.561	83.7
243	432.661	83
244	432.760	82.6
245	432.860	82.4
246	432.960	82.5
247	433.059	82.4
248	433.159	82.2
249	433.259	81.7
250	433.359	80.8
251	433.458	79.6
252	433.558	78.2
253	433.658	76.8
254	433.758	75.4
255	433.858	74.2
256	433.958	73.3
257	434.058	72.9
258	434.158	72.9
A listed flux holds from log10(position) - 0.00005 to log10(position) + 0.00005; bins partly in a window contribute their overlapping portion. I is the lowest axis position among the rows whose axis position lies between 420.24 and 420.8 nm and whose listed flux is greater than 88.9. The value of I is 420.288 nm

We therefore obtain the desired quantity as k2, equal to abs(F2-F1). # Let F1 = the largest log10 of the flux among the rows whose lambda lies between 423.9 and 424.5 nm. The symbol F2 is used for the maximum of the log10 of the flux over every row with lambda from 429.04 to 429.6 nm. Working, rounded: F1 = 1.976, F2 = 1.95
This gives 0.02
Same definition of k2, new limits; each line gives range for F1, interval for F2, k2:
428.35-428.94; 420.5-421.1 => 0.02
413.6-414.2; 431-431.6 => 0.00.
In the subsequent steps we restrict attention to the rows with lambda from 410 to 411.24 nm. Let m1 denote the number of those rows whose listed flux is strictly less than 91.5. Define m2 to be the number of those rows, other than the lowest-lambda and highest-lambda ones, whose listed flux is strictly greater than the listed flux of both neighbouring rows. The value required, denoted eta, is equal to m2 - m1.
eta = -13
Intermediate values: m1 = 13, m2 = 0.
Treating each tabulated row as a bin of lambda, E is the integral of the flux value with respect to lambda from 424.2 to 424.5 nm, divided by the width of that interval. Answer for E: 93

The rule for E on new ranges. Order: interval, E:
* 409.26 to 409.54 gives 78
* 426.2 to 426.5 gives 95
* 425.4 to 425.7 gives 98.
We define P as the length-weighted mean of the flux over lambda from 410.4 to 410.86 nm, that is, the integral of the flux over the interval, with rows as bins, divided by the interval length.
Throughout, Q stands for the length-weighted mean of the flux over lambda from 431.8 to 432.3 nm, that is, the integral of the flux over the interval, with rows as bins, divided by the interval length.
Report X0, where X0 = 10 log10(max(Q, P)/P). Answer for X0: 1.01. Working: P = 71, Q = 90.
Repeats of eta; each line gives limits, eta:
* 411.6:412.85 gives -12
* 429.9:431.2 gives -12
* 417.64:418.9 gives -4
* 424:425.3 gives -2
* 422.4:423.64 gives -10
